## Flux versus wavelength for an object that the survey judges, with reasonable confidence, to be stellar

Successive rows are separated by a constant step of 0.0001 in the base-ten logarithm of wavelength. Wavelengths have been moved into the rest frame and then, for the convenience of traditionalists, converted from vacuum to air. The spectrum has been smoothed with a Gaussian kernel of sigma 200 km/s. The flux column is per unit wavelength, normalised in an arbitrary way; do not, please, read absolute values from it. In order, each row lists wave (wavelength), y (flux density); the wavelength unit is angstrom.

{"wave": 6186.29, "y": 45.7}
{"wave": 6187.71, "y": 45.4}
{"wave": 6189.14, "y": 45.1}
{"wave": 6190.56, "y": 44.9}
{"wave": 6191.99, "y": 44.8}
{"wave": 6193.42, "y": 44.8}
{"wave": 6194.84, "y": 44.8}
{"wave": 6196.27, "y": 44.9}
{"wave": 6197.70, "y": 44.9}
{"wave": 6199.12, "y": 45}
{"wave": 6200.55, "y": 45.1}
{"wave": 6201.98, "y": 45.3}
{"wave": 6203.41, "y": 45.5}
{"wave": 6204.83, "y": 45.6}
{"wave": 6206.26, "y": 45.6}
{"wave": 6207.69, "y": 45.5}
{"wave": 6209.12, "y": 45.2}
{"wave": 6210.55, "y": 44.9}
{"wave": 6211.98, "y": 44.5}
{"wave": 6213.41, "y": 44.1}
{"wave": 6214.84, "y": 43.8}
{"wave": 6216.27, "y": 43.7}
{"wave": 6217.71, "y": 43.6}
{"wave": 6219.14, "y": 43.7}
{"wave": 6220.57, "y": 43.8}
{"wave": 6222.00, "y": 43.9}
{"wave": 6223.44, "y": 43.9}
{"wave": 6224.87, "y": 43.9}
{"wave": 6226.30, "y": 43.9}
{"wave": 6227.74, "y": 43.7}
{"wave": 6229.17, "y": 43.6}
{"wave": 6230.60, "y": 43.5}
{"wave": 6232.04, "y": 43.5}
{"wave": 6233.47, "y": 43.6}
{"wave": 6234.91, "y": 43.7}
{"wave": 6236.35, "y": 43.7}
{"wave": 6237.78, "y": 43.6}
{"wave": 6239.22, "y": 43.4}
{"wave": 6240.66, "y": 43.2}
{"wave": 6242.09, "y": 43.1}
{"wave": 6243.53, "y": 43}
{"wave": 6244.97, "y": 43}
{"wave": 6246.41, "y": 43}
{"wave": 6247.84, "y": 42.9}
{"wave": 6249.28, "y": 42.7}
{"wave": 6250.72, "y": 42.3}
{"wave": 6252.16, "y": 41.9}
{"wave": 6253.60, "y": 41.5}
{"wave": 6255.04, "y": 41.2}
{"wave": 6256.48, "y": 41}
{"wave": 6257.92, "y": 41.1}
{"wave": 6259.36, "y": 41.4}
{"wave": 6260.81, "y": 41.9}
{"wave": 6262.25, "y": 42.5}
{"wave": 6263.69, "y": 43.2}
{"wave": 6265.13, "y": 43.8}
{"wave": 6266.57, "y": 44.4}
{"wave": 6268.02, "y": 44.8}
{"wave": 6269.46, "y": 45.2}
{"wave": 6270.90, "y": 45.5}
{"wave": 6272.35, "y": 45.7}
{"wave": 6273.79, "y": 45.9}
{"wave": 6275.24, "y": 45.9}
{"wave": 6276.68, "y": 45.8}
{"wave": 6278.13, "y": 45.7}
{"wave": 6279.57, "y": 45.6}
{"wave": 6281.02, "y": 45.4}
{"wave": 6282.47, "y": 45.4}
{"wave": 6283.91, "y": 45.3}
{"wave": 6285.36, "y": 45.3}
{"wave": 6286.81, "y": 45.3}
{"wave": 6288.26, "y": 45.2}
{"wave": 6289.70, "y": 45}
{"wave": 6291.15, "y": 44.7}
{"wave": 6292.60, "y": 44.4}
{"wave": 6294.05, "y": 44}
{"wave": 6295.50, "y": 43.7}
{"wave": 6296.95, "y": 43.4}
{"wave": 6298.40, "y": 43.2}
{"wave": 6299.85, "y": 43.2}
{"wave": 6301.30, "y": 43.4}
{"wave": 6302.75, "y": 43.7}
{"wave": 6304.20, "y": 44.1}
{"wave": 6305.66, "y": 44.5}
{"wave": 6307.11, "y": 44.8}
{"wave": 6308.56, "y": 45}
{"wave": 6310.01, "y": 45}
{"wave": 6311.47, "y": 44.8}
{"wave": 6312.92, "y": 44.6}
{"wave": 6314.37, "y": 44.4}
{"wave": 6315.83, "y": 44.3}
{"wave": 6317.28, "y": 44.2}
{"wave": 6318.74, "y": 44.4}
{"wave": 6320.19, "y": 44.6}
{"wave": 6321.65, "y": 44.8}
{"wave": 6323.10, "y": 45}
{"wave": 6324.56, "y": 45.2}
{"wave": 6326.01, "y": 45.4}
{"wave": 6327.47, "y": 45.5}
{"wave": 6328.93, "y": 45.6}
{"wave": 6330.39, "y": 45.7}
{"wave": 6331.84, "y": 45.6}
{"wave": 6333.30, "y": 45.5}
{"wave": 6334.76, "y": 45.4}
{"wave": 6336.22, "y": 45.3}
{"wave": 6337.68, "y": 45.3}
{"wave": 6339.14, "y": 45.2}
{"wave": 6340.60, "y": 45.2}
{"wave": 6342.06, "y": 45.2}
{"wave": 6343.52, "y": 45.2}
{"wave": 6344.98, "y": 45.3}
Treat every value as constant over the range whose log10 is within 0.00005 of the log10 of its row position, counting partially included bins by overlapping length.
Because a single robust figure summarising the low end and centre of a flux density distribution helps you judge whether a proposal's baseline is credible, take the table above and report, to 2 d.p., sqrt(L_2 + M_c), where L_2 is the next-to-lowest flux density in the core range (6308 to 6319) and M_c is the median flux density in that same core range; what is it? 9.42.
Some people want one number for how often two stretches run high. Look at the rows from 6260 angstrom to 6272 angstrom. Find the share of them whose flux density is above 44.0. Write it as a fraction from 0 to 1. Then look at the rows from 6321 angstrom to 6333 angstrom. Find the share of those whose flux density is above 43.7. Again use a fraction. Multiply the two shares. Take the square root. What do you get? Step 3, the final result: 0.71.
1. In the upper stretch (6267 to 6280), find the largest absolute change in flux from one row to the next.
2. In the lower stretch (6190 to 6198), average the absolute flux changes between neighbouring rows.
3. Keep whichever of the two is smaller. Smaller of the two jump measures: 0.040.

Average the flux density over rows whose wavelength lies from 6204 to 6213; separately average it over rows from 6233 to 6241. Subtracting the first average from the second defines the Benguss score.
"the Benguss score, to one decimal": -1.7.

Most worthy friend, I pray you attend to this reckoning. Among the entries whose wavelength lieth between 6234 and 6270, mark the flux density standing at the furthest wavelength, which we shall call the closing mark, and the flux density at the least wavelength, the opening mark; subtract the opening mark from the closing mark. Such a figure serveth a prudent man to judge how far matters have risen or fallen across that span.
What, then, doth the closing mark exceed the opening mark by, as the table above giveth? 1.5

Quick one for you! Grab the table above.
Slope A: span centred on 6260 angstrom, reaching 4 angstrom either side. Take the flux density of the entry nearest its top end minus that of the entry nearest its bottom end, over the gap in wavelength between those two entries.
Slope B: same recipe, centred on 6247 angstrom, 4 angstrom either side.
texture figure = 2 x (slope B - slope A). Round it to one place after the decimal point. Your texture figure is -0.8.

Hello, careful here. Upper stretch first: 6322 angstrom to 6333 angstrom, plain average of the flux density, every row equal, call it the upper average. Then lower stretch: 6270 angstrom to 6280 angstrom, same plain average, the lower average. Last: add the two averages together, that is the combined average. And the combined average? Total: 91.2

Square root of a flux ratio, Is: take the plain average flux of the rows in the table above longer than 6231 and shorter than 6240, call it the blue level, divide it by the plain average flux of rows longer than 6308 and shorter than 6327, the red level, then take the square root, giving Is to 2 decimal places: 0.99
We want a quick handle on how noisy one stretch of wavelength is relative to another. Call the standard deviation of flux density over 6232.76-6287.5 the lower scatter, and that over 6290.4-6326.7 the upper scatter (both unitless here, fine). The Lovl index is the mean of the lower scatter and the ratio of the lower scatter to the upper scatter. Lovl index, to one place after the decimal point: 2.0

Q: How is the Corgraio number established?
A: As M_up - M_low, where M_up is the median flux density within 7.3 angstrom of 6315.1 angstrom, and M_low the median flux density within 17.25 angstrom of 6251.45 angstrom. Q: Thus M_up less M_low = 1.60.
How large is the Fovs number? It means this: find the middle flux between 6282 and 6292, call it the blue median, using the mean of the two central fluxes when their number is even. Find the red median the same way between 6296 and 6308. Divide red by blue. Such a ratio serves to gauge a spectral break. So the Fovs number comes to 0.96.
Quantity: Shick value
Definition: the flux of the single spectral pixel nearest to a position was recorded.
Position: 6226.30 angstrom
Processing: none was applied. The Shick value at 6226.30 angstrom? 43.9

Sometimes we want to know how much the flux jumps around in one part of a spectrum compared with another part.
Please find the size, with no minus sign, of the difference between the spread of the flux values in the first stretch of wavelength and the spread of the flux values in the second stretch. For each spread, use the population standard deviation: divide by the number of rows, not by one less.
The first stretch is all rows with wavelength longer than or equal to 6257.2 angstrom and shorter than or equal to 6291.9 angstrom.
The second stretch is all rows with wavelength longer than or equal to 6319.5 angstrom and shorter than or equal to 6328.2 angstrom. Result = 1.1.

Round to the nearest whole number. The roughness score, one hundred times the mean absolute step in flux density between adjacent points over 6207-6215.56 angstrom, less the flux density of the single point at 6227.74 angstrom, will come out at -10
